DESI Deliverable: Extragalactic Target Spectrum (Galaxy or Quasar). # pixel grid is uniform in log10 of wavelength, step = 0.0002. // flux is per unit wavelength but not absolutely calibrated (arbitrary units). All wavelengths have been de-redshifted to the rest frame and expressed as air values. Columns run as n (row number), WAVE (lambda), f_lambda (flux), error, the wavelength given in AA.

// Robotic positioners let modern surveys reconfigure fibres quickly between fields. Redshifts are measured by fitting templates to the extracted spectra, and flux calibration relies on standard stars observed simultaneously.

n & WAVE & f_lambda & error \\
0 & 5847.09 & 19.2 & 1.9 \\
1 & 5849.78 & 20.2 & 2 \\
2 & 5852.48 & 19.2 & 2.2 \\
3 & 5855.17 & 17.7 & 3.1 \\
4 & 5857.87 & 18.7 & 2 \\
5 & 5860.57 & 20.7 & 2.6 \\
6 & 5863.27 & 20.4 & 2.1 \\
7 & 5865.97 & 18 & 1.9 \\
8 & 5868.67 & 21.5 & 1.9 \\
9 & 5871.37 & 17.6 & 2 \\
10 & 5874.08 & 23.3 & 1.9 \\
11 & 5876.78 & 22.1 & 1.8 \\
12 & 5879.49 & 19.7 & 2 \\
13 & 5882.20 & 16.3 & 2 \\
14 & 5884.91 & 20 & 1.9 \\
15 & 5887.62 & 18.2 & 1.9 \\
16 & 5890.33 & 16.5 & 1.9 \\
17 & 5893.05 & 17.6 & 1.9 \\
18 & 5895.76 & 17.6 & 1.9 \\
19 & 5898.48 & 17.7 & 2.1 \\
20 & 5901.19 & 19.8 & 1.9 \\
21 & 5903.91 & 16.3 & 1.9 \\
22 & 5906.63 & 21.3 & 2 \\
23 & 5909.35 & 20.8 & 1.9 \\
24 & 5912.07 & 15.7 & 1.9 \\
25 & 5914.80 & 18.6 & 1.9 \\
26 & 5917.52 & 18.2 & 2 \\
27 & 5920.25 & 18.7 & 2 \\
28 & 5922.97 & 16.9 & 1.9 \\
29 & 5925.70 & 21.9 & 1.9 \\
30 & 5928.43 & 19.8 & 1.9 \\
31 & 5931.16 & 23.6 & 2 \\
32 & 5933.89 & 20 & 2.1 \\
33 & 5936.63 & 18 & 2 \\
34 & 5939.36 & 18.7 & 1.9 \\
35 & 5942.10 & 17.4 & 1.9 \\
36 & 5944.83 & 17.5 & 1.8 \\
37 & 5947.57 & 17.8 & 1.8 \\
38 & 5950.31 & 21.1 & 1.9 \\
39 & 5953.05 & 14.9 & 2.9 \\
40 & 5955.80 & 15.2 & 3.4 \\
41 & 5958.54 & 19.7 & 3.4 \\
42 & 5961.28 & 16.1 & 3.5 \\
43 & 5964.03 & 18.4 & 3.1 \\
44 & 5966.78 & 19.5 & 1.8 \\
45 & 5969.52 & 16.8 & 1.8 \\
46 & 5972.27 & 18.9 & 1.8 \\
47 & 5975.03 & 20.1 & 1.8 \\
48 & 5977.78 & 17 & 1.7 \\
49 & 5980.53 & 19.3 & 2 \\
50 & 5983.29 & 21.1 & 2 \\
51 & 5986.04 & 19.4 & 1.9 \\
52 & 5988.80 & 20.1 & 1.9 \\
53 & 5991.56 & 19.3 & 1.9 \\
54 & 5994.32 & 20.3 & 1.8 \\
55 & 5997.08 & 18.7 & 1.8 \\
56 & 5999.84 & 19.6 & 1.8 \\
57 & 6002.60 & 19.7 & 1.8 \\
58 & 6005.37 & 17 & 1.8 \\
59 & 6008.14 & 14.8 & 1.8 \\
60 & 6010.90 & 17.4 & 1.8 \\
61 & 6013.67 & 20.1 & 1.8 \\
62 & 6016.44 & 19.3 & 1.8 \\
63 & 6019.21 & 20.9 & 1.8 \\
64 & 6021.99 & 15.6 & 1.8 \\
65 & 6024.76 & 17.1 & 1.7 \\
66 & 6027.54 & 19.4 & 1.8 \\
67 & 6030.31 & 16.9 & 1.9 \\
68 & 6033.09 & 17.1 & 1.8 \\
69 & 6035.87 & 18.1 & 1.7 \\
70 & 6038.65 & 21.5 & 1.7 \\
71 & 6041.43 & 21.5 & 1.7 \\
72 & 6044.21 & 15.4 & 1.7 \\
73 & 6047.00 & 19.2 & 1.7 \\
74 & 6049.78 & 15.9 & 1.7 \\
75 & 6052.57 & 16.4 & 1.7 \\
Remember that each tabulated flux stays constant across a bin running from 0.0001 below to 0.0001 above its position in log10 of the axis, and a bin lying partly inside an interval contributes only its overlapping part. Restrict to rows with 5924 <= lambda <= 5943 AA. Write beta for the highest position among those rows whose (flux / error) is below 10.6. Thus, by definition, 5942.10 AA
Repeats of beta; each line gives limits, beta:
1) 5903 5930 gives 5928.43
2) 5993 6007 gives 6005.37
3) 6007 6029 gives 6024.76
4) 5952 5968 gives 5964.03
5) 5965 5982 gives 5980.53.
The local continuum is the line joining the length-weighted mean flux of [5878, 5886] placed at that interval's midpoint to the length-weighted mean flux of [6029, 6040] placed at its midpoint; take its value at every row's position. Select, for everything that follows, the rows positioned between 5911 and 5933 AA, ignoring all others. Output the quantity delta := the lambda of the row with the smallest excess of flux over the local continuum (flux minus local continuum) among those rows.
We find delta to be 5912.07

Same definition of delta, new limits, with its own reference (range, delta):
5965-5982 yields 5969.52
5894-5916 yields 5912.07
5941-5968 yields 5953.05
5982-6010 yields 6008.14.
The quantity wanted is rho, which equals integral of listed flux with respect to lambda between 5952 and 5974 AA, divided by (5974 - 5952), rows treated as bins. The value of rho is 17.5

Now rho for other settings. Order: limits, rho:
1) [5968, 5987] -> 18.9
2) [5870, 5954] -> 18.8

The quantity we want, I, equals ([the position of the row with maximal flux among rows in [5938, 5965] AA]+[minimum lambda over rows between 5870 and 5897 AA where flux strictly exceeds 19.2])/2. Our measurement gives 5912.2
